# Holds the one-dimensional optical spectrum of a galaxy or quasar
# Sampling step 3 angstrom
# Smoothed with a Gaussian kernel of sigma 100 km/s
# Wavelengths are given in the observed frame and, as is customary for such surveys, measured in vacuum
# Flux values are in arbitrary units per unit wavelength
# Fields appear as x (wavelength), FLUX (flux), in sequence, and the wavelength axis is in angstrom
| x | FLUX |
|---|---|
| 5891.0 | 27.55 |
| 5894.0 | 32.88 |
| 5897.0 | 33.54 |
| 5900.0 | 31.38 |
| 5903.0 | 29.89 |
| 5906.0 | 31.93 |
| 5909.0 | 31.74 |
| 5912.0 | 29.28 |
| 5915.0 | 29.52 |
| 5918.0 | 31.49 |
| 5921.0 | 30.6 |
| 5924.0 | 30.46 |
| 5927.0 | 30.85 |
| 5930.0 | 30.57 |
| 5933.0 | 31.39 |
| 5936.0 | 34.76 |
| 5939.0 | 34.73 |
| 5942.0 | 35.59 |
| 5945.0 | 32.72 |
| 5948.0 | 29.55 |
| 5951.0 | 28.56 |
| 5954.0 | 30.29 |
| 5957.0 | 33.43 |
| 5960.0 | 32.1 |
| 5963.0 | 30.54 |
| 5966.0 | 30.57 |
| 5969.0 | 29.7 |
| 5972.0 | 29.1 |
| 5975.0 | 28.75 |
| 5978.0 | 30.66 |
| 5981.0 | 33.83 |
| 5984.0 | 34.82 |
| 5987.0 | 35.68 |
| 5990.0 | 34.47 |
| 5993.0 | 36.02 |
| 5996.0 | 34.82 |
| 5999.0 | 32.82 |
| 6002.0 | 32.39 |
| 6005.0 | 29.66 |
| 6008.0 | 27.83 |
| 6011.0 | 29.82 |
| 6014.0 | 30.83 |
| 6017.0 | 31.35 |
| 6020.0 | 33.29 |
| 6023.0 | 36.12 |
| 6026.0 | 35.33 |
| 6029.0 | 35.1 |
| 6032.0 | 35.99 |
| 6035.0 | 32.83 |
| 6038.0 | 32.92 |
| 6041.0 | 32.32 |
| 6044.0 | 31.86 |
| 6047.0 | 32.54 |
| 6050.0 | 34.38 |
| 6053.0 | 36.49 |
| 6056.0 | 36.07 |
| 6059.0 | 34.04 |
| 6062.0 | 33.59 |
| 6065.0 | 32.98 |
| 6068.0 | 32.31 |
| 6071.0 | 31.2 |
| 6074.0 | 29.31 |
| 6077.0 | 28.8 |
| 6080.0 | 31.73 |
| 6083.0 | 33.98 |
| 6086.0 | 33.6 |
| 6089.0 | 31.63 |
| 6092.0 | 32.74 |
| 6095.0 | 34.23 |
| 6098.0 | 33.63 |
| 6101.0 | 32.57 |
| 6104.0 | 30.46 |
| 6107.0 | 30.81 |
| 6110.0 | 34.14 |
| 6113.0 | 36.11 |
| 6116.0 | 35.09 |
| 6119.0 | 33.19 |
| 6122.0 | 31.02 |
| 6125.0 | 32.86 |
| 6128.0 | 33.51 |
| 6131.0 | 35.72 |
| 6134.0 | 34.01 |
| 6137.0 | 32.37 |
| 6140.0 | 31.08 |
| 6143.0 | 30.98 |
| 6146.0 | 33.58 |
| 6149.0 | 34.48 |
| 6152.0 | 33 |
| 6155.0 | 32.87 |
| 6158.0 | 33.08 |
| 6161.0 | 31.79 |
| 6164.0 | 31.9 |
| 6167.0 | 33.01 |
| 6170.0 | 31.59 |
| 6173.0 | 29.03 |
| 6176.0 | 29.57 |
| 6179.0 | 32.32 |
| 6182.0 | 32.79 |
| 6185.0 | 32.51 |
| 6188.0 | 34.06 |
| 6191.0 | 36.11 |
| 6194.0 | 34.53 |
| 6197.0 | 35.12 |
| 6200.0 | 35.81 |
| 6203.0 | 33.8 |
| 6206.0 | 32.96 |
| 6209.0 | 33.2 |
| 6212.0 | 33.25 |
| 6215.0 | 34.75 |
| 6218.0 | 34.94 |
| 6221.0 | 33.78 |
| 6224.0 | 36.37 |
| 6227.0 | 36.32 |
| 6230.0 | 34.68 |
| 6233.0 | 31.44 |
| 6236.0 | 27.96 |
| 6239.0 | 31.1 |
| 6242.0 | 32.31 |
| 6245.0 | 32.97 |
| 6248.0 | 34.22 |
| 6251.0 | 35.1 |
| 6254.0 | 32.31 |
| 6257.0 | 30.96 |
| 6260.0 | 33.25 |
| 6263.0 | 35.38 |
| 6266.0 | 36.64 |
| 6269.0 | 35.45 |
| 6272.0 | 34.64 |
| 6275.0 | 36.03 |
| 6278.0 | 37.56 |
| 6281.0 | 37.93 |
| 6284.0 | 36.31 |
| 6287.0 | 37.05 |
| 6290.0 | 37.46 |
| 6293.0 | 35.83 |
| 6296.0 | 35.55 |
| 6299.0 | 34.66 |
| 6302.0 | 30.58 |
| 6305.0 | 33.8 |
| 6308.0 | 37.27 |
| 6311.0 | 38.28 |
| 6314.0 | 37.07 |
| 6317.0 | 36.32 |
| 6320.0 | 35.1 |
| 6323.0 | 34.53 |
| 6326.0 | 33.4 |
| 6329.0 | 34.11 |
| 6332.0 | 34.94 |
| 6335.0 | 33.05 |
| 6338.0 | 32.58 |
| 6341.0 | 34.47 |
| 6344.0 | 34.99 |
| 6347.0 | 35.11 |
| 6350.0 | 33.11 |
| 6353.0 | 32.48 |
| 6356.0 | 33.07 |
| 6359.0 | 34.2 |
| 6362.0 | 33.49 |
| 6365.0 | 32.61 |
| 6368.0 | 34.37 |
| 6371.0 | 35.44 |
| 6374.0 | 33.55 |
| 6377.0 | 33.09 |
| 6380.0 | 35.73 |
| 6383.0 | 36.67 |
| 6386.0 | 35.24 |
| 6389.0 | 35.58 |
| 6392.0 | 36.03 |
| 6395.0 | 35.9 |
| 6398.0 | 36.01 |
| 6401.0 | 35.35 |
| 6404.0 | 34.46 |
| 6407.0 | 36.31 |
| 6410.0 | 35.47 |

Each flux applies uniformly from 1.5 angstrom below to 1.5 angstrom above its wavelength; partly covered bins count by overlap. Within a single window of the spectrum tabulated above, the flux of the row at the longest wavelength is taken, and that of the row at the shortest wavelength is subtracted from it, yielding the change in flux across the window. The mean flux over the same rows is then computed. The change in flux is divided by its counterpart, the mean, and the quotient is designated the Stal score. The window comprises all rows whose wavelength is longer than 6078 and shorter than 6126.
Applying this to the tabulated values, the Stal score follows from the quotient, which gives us 0.034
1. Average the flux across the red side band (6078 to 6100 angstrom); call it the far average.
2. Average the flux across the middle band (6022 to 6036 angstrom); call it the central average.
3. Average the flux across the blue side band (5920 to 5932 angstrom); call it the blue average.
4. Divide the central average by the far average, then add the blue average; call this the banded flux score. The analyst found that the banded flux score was 31.7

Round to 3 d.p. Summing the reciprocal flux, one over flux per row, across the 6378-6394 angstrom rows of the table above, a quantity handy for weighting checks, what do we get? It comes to 0.139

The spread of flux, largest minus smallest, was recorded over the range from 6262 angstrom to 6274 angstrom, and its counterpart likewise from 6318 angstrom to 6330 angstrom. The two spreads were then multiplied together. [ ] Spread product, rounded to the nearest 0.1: 3.4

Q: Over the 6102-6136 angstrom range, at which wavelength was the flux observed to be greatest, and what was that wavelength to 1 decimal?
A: 6113.0 angstrom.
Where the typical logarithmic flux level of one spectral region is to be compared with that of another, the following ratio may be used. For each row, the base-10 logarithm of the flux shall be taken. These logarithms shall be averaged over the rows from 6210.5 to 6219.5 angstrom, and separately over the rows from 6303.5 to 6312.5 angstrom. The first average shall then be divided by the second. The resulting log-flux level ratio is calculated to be 0.98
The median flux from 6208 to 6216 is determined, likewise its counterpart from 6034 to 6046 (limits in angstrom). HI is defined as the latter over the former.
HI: 0.98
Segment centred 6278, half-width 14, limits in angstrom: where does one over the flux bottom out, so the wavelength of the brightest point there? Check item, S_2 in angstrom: 6281.0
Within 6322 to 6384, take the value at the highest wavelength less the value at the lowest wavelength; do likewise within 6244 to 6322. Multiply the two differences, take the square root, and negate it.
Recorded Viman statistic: -2.1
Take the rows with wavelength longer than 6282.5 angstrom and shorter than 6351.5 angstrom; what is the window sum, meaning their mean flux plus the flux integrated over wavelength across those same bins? 2452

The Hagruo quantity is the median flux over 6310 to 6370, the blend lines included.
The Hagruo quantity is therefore 34.3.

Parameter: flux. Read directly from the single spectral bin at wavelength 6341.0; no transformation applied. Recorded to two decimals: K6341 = 34.47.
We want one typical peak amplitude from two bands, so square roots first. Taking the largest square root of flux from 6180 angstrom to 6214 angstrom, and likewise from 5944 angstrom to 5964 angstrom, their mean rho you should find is 5.90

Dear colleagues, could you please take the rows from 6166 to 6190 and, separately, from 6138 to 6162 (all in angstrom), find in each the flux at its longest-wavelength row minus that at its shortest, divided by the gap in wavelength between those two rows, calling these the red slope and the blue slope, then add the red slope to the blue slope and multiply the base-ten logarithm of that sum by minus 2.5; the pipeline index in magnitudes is 2.7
